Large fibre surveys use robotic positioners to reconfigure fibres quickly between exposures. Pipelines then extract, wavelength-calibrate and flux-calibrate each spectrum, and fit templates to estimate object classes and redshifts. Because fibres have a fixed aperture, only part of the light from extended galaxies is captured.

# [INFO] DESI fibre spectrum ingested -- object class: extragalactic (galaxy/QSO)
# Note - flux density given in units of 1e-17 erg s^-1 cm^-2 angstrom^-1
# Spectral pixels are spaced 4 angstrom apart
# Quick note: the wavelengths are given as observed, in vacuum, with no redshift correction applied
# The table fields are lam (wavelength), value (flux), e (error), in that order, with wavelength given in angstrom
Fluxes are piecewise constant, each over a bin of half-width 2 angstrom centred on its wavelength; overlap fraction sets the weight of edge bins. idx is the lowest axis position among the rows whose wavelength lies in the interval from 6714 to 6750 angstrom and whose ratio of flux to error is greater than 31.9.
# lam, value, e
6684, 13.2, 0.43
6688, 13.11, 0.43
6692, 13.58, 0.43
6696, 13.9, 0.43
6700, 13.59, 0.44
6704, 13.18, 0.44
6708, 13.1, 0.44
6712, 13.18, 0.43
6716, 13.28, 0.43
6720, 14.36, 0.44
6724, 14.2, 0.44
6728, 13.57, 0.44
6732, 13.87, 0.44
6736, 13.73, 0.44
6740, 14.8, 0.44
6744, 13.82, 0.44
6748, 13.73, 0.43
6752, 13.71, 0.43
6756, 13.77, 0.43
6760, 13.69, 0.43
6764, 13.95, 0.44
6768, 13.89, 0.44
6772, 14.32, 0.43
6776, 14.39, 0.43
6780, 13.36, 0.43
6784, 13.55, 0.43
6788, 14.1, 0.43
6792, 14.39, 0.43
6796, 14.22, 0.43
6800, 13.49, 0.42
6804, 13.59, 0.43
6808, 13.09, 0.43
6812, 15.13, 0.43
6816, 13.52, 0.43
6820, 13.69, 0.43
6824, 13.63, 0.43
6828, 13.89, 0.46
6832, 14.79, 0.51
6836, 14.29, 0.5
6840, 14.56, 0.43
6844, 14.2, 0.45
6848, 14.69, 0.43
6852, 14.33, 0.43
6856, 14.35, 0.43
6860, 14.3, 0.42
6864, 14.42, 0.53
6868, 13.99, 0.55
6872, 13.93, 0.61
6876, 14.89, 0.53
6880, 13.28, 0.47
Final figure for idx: 6720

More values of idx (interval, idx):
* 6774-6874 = 6776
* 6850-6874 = 6852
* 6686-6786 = 6696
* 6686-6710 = 6696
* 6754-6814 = 6756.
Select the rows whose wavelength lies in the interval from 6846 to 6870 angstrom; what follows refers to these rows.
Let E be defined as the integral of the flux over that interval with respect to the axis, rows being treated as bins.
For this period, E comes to 344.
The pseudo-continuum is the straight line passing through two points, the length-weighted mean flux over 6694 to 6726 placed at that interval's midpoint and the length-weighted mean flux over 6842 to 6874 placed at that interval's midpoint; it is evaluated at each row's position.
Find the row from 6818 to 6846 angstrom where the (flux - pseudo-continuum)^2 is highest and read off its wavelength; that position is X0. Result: 6832 angstrom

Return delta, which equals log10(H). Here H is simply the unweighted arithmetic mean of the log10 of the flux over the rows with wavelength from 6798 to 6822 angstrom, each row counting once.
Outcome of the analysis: 0.056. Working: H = 1.14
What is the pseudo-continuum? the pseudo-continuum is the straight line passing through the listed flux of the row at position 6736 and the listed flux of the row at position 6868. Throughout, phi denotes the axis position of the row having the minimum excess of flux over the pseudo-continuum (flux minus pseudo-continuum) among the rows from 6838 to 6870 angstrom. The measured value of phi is 6868 angstrom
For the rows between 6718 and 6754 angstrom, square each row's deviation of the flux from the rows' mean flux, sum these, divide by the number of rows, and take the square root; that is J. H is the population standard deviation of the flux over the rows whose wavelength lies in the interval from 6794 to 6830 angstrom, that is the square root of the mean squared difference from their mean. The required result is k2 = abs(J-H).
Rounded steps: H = 0.55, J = 0.38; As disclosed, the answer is 0.174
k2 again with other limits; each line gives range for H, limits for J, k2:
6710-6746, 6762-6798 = 0.141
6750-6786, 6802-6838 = 0.301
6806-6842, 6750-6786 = 0.312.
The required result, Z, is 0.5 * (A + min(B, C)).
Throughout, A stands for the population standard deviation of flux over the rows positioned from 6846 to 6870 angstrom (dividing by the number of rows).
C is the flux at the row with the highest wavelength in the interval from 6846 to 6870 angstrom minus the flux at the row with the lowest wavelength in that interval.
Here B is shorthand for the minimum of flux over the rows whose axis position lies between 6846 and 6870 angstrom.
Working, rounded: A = 0.21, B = 13.99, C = -0.7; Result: -0.2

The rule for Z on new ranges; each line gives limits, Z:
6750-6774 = 0.4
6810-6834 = 0.1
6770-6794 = 0.2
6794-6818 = 0.0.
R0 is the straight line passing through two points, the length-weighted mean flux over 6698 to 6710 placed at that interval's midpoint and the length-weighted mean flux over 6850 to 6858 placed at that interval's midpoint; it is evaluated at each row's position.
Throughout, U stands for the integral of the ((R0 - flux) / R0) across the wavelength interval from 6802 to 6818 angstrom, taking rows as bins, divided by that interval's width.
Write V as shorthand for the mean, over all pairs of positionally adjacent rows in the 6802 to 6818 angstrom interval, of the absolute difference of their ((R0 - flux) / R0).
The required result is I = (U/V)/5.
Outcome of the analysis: 0.03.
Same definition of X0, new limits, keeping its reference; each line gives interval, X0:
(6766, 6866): 6812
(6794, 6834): 6812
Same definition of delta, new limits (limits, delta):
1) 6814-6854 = 0.061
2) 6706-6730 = 0.055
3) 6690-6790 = 0.057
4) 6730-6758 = 0.058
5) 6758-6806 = 0.058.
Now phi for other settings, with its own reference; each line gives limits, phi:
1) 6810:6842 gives 6816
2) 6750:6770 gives 6760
